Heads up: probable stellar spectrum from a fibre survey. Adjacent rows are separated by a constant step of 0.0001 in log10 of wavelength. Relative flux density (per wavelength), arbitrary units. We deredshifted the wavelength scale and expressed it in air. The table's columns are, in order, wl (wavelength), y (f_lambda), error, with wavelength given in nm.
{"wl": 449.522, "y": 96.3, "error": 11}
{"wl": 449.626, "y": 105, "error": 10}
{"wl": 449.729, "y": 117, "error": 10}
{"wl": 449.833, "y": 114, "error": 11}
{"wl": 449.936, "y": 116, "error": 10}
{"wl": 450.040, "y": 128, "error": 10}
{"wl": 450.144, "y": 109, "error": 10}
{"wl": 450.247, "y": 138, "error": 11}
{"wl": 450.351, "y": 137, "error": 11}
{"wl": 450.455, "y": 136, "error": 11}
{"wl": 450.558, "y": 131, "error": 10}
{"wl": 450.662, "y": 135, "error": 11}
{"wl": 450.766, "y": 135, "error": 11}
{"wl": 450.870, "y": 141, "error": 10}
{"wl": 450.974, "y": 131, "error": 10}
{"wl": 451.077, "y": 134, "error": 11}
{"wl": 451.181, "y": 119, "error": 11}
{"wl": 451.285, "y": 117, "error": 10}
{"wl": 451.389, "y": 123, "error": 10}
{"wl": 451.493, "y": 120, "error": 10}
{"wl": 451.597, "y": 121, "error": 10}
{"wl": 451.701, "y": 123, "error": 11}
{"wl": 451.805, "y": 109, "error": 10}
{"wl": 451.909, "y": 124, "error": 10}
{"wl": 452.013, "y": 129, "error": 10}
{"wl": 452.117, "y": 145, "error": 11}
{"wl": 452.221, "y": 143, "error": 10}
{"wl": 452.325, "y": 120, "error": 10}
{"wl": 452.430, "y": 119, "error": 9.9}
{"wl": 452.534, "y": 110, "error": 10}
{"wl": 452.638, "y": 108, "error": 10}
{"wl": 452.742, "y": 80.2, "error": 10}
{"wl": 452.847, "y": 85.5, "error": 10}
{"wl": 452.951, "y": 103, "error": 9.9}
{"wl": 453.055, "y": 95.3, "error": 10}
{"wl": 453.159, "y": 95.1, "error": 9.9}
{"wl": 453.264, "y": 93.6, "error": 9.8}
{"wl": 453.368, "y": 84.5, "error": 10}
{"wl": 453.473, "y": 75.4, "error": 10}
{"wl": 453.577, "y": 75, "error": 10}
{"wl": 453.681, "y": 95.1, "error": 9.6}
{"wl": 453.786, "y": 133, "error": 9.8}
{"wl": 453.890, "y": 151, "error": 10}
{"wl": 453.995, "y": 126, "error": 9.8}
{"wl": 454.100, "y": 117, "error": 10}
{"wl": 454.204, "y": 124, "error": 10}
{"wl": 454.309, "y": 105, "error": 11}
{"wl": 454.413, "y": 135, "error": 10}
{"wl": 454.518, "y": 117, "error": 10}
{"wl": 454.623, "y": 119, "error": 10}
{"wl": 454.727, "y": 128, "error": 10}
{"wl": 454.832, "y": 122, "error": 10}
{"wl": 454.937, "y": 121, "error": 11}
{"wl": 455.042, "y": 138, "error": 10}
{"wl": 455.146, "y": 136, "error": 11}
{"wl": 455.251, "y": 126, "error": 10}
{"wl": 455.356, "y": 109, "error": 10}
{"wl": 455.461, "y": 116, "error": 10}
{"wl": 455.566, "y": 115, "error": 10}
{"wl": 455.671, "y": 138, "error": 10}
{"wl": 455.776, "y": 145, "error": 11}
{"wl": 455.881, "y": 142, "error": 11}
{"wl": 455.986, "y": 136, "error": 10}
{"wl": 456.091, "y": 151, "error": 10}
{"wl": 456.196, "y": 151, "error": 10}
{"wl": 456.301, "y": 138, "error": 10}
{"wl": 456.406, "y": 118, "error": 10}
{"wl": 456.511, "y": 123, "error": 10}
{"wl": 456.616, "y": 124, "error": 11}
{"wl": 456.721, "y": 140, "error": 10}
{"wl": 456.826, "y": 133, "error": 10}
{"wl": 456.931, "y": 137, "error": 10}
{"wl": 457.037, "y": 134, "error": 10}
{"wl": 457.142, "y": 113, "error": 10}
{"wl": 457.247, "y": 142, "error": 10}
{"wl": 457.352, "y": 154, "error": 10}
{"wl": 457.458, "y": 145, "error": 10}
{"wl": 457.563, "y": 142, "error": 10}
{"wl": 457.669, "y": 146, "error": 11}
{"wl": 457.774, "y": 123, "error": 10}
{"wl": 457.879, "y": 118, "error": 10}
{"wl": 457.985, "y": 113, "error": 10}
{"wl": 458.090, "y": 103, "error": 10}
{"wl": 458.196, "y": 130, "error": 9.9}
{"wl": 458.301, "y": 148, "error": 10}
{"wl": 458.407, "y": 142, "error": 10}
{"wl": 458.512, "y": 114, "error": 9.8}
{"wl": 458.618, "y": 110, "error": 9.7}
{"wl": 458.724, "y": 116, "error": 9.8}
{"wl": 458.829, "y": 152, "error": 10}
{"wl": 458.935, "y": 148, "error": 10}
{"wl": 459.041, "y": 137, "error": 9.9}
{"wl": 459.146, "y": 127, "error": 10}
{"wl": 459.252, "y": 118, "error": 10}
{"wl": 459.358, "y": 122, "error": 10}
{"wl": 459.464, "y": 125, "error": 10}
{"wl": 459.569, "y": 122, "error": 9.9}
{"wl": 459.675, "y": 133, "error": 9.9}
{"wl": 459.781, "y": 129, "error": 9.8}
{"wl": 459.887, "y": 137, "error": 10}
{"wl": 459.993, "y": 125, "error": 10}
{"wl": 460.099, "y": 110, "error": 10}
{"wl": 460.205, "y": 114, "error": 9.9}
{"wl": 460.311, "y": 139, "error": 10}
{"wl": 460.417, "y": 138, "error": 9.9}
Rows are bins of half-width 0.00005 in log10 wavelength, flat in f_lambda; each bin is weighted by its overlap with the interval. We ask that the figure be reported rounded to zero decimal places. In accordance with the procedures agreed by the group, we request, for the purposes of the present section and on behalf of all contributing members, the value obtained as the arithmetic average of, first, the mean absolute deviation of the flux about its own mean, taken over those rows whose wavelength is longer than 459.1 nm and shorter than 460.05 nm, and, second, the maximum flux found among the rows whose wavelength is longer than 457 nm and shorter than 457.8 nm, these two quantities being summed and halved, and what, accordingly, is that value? 79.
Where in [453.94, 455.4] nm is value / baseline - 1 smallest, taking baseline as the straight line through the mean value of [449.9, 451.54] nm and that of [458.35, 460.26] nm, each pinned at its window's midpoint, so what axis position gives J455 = 454.309 nm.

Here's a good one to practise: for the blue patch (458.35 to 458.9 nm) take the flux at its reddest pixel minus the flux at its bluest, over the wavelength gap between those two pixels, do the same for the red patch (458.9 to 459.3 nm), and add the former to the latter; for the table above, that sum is -71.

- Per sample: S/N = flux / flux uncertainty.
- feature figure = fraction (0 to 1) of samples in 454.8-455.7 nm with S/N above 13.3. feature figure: 0.22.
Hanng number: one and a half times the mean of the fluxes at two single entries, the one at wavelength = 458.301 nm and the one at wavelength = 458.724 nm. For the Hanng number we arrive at 198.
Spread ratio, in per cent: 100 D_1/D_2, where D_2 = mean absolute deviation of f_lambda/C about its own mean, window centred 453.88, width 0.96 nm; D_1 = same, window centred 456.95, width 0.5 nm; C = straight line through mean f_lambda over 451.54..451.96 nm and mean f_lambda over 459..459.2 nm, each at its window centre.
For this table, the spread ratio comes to 34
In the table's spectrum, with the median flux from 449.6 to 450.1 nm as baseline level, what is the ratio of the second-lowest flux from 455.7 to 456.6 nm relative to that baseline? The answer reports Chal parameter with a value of 1.06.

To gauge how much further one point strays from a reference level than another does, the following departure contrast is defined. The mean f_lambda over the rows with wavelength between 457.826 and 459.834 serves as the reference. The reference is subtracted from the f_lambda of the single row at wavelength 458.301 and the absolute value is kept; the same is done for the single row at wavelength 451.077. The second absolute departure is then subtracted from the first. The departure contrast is 14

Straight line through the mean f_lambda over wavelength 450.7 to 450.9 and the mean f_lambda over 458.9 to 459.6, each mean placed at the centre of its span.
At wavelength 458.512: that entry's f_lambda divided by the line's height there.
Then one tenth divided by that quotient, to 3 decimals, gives 0.113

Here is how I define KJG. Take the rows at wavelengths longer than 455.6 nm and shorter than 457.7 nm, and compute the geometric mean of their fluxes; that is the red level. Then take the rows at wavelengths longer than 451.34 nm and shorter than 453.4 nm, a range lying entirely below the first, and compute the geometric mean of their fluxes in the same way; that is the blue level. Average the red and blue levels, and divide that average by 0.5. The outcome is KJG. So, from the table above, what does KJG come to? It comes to 247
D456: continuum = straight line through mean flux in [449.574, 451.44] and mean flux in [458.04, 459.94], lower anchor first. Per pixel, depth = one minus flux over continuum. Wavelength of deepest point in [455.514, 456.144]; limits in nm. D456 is 455.566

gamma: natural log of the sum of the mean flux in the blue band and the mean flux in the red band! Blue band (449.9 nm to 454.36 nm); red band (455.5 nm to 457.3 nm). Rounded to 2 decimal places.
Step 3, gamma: 5.53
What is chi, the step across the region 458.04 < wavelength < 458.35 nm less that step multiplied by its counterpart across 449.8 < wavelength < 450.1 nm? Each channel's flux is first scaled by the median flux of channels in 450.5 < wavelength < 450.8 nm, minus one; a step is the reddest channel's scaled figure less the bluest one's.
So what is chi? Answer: 0.30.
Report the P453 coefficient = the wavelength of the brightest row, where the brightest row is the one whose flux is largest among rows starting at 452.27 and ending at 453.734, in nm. 452.325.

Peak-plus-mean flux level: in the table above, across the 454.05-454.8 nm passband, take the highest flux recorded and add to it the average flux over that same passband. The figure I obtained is 256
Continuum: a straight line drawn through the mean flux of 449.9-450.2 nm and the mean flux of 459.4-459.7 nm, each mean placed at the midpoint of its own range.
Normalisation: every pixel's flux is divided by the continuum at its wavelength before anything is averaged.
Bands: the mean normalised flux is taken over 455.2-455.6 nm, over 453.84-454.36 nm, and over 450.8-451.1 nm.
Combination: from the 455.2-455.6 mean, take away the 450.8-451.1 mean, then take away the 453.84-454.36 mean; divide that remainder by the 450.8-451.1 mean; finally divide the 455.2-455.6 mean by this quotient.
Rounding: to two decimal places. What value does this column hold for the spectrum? -0.89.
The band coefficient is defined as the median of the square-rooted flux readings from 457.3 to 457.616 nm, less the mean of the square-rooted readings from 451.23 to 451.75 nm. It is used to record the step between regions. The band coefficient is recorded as 1.1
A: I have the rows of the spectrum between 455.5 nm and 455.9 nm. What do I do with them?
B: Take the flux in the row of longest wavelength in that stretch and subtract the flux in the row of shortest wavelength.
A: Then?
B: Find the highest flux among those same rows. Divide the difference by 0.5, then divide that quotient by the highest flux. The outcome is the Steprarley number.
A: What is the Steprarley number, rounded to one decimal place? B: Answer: 0.4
